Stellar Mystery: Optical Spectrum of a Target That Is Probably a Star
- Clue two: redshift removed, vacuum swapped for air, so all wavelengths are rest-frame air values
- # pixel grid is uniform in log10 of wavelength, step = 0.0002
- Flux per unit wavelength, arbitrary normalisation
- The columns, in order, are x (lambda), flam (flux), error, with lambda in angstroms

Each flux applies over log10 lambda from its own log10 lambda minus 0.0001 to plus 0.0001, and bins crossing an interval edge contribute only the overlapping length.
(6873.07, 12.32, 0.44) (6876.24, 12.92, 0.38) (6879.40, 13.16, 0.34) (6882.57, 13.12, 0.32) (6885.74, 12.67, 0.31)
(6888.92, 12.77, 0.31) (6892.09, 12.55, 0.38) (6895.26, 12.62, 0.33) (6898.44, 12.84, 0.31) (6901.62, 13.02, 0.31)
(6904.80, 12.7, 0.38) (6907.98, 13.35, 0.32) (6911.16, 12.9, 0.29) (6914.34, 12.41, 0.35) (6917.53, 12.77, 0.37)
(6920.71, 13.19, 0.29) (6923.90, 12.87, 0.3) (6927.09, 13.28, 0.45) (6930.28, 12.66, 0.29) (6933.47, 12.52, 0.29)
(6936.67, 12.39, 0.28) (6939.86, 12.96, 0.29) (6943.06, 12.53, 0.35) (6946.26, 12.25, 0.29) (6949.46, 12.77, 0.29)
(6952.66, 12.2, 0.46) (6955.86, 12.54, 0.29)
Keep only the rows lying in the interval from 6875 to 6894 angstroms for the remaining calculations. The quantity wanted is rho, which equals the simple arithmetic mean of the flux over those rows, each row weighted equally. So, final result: 12.9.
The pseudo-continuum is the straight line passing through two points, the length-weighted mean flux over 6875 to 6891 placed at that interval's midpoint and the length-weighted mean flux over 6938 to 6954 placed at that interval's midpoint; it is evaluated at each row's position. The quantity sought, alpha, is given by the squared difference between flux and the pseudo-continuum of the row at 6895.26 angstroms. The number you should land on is 0.05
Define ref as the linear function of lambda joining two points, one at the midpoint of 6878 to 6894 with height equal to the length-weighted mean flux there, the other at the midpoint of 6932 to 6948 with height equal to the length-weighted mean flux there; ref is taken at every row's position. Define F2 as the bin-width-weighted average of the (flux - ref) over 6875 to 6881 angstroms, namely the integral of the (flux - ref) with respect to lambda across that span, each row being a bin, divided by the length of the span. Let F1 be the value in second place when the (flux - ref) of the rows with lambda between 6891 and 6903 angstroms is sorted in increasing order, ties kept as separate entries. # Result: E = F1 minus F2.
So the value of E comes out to -0.3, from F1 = -0.170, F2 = 0.16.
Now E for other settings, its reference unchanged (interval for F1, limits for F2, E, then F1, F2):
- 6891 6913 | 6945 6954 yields -0.1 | -0.170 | -0.05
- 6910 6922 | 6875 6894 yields 0.1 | 0.111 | 0.01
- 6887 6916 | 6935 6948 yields -0.3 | -0.259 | 0.02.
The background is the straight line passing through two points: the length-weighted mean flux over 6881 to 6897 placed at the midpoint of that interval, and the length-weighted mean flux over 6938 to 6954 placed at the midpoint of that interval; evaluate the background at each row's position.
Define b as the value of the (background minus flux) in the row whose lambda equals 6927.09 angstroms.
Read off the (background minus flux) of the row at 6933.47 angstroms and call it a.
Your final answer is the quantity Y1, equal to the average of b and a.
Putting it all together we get -0.30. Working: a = 0.07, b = -0.67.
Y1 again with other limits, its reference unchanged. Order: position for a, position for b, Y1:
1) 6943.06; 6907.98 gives -0.32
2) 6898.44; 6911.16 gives -0.18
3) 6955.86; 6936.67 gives 0.08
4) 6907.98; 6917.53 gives -0.40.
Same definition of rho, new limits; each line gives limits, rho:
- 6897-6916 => 12.9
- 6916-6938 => 12.8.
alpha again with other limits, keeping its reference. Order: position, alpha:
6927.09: 0.39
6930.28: 0.00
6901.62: 0.05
